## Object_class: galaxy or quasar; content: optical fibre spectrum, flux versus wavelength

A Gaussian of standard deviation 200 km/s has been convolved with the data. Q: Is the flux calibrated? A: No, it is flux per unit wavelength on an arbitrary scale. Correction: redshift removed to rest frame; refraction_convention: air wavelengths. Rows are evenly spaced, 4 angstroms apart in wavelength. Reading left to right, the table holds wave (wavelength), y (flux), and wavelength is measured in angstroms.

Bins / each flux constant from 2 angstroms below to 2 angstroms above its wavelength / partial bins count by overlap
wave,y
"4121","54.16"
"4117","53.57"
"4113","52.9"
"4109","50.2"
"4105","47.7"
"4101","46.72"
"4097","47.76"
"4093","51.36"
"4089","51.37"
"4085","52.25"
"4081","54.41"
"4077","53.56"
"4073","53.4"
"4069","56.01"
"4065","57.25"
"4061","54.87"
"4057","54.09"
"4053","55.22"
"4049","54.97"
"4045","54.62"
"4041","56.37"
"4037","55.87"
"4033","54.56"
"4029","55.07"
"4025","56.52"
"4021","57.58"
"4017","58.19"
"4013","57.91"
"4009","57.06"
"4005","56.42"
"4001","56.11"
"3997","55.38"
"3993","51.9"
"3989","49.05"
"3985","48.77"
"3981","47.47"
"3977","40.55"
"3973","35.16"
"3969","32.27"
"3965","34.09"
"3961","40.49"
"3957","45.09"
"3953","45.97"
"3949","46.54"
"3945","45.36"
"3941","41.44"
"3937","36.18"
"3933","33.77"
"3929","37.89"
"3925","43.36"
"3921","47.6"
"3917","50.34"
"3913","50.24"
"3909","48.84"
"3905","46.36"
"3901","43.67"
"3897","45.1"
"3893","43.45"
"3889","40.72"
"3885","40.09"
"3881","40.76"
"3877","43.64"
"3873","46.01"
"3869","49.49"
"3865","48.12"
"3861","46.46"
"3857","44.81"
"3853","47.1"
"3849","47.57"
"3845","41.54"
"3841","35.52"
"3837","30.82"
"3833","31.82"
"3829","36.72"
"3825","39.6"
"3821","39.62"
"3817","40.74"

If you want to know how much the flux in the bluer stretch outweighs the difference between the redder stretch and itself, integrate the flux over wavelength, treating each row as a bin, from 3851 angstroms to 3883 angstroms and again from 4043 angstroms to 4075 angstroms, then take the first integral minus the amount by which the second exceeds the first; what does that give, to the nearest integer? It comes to 1169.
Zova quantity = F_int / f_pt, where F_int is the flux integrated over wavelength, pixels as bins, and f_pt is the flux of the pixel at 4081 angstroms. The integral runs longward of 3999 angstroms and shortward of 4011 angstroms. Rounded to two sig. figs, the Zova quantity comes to 12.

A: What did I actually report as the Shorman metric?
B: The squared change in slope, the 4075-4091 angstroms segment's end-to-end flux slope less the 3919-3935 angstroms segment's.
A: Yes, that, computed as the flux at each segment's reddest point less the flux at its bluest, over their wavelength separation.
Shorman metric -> 0.94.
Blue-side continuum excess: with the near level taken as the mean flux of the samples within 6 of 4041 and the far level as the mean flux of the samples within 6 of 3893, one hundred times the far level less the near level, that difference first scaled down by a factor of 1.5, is -835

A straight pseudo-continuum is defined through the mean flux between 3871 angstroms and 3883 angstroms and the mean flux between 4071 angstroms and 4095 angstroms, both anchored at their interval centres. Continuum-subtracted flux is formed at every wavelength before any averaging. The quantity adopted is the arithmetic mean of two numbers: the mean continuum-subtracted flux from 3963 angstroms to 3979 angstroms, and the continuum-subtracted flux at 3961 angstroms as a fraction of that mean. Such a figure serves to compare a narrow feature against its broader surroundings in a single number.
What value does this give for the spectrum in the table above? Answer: -6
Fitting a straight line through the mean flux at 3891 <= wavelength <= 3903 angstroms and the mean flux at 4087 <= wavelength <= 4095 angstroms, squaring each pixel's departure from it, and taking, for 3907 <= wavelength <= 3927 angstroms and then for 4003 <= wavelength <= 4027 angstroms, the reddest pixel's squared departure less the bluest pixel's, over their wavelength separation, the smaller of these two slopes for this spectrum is -1.0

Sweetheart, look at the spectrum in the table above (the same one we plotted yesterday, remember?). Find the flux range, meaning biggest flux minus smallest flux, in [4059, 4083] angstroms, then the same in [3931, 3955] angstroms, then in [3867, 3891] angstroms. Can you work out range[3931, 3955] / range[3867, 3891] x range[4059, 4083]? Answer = 5.2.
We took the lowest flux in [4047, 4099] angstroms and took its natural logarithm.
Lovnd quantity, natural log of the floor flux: 3.87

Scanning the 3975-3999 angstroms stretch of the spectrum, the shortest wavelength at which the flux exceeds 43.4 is 3981 angstroms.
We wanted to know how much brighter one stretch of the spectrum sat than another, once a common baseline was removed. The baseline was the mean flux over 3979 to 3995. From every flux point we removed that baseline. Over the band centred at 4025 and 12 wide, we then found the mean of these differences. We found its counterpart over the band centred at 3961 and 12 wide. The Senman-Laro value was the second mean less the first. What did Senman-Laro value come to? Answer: -16.5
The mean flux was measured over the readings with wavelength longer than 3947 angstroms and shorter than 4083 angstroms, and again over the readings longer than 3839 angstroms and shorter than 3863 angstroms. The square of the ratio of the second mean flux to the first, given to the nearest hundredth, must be 0.73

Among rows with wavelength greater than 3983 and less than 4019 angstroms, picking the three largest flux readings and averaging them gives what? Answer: 57.7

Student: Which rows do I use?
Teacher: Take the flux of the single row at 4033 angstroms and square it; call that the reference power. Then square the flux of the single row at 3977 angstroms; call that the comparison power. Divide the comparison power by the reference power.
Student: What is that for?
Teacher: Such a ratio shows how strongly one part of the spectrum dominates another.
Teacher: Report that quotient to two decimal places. 0.55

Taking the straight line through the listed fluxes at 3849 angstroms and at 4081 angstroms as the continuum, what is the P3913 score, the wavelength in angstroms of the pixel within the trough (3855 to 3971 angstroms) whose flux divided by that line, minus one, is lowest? 3969 angstroms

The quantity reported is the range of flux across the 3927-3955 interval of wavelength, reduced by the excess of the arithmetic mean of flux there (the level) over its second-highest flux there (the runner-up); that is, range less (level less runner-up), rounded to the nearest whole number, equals 18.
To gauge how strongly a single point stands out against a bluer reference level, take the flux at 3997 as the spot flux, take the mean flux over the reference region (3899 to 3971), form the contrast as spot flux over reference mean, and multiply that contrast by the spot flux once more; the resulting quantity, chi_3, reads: 72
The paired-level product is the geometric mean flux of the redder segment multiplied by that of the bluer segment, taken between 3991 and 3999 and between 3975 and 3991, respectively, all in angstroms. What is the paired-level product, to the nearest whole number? 2483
